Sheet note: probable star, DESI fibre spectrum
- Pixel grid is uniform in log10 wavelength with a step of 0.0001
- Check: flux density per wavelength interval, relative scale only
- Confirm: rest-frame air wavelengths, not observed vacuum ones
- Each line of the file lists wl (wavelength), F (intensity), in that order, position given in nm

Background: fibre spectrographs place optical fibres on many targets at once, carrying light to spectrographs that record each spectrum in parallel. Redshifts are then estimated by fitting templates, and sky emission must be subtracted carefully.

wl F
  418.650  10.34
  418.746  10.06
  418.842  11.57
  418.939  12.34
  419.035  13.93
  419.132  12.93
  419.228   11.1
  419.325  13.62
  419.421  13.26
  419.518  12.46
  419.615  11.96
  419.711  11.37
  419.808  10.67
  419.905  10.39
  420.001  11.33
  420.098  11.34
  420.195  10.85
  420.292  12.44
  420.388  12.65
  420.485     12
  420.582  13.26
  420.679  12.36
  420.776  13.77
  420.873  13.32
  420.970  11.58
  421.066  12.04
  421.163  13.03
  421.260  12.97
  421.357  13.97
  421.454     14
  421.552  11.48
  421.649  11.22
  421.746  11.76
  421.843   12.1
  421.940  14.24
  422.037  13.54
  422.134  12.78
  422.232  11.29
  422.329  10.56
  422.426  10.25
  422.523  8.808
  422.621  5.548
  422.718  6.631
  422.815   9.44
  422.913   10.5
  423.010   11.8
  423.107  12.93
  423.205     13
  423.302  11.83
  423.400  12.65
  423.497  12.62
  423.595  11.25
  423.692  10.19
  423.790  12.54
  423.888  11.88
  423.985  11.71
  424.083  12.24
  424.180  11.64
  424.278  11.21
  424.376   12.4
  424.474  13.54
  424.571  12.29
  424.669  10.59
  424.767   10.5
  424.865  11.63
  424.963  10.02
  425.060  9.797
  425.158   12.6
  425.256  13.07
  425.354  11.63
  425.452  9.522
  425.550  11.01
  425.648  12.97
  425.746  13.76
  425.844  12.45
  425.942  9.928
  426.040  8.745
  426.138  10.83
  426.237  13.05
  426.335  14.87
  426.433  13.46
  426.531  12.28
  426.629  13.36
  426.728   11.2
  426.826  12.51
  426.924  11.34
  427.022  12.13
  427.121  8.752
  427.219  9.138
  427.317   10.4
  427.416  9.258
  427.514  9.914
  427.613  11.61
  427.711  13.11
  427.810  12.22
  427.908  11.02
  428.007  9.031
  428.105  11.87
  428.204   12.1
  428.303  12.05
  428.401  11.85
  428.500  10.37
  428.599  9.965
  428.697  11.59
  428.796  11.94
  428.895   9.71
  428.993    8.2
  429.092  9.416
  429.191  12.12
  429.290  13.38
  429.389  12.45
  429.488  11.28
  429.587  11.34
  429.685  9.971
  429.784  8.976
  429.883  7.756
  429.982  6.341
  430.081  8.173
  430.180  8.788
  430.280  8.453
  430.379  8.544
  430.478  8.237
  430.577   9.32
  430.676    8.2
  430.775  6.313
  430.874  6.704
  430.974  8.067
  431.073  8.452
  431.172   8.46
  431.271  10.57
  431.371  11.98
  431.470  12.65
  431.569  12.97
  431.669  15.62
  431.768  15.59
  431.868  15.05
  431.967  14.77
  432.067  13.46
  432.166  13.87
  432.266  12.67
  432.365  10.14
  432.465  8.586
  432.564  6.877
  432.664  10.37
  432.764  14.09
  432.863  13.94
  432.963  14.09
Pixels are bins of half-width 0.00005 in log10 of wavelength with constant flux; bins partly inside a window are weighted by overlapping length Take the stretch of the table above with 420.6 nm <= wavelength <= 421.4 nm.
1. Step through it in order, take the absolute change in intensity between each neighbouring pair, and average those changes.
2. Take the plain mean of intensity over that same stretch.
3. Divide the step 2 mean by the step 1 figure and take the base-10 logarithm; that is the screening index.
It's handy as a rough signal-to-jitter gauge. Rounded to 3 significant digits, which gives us 1.17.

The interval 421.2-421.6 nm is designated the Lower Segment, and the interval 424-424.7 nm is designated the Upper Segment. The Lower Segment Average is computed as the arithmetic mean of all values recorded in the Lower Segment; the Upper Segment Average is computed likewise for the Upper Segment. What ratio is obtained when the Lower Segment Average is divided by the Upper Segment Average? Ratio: 1.09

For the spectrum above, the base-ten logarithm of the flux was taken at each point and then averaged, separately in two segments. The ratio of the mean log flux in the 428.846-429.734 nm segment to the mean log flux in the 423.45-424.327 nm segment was 0.97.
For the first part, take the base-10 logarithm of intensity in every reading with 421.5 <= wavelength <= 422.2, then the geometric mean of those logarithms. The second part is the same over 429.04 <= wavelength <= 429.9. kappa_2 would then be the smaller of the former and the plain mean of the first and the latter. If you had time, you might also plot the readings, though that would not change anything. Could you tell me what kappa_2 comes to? 1.06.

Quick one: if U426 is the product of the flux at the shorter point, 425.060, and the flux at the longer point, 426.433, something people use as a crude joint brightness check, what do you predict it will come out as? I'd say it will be 132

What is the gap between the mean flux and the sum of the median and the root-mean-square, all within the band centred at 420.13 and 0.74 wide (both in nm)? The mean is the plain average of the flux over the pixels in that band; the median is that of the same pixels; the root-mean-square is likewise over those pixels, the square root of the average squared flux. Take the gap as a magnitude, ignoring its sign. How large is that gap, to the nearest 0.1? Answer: 11.4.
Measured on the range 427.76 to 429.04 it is 11.7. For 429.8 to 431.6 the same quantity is 8.7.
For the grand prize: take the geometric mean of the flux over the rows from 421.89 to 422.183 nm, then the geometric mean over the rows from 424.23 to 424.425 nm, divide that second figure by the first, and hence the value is 0.87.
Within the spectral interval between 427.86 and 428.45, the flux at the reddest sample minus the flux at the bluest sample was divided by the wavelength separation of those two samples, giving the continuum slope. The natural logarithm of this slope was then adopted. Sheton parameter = 0.52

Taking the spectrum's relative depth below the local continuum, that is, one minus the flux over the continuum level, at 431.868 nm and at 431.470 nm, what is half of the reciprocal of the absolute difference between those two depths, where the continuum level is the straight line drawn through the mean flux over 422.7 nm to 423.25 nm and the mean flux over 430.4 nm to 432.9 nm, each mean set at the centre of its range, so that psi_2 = 2.3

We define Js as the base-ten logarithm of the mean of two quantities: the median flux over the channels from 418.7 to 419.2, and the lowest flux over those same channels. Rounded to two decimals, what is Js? 1.05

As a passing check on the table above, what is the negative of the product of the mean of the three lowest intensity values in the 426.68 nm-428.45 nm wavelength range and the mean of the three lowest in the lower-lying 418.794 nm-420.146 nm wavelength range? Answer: -96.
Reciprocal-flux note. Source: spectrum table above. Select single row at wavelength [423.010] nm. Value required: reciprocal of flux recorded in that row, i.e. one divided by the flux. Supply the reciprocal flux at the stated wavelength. 0.085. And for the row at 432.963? 0.071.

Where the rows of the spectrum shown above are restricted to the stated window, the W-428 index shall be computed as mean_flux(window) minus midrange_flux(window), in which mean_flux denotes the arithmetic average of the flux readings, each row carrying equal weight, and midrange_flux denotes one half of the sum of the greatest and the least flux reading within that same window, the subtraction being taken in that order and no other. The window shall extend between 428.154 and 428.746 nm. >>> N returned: 0.29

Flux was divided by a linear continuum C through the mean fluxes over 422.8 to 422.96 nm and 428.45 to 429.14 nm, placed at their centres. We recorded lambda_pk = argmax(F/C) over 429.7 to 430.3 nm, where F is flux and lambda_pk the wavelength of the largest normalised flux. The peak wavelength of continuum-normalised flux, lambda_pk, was 429.784 nm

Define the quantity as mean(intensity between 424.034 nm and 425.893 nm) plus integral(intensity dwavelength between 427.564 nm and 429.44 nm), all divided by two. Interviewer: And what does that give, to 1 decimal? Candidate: 16.4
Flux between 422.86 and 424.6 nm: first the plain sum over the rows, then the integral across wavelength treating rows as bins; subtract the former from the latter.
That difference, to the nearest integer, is -195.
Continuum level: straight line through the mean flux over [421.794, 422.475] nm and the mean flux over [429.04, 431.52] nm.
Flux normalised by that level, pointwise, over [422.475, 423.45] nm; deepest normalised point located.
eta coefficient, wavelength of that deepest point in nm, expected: 422.621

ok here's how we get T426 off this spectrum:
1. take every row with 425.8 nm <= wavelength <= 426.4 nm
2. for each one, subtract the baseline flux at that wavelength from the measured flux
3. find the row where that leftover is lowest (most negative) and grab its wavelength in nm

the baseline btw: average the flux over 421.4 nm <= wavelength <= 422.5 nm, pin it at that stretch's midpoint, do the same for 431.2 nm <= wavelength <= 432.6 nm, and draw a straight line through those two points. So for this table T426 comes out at 426.040 nm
